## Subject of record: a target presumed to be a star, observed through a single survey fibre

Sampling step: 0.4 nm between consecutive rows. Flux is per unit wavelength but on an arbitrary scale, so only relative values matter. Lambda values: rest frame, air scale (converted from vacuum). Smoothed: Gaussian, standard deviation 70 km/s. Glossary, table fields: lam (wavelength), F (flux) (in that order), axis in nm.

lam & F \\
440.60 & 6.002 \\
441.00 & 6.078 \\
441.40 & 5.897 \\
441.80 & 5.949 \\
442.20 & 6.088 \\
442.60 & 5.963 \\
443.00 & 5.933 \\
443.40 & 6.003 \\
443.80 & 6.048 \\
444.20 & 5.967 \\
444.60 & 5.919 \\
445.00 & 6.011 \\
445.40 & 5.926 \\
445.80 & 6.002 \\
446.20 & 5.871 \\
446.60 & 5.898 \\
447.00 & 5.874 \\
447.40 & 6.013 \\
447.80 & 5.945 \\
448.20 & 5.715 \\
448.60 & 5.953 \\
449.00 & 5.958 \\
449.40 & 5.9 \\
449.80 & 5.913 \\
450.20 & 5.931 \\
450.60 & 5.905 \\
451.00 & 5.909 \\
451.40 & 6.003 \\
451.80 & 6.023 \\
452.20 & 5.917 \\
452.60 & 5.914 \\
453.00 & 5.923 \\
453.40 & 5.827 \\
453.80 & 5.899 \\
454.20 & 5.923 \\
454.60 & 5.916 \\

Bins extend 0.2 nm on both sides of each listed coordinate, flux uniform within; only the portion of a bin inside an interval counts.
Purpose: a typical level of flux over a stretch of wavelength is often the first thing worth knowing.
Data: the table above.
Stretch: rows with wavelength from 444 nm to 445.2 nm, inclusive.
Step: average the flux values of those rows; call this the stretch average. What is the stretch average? 5.97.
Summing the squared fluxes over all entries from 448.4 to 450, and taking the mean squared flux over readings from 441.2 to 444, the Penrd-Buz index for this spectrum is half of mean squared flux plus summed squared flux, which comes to 88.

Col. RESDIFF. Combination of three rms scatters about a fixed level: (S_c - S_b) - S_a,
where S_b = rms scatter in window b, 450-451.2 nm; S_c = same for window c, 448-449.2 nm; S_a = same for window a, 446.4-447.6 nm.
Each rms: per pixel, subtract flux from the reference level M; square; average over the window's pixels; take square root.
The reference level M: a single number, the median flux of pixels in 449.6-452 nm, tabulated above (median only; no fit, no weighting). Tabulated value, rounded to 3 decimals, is 0.048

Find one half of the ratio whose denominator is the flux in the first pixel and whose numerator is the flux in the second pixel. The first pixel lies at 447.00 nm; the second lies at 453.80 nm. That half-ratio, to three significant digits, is 0.502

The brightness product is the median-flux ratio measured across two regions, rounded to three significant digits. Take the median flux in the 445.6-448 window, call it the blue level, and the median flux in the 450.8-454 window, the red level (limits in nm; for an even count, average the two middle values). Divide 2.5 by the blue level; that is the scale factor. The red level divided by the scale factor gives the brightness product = 14.0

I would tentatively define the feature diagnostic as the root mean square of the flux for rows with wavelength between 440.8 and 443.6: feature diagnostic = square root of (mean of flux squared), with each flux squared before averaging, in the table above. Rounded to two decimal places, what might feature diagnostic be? 5.99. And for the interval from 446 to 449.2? 5.90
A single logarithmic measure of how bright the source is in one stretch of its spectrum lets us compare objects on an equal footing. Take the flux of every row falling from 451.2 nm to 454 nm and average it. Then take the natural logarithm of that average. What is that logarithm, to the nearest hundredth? 1.78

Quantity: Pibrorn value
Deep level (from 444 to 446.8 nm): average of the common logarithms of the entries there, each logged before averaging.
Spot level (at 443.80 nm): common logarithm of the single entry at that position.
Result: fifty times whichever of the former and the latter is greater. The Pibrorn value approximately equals 39.1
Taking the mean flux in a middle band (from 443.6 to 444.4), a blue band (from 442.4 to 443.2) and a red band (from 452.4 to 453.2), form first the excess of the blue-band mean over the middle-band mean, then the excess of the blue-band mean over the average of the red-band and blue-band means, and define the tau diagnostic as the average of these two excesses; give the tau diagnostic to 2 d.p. -0.02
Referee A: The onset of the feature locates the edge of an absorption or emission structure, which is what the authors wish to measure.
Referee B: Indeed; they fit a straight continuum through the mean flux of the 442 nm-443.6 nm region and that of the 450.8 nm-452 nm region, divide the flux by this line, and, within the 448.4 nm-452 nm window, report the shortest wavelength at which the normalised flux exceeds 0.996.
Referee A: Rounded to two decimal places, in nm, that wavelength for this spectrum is 451.40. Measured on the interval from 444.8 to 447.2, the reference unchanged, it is 445.00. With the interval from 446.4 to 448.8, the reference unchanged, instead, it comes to 447.40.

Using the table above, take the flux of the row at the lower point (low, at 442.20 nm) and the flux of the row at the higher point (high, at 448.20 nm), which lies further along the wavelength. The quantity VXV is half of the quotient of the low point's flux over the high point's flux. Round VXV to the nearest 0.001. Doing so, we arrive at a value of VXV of 0.533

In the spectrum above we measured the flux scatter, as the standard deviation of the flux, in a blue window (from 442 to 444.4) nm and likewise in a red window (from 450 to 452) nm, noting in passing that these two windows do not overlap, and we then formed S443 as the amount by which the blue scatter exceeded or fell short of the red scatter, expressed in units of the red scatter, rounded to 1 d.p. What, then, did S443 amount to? 0.1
